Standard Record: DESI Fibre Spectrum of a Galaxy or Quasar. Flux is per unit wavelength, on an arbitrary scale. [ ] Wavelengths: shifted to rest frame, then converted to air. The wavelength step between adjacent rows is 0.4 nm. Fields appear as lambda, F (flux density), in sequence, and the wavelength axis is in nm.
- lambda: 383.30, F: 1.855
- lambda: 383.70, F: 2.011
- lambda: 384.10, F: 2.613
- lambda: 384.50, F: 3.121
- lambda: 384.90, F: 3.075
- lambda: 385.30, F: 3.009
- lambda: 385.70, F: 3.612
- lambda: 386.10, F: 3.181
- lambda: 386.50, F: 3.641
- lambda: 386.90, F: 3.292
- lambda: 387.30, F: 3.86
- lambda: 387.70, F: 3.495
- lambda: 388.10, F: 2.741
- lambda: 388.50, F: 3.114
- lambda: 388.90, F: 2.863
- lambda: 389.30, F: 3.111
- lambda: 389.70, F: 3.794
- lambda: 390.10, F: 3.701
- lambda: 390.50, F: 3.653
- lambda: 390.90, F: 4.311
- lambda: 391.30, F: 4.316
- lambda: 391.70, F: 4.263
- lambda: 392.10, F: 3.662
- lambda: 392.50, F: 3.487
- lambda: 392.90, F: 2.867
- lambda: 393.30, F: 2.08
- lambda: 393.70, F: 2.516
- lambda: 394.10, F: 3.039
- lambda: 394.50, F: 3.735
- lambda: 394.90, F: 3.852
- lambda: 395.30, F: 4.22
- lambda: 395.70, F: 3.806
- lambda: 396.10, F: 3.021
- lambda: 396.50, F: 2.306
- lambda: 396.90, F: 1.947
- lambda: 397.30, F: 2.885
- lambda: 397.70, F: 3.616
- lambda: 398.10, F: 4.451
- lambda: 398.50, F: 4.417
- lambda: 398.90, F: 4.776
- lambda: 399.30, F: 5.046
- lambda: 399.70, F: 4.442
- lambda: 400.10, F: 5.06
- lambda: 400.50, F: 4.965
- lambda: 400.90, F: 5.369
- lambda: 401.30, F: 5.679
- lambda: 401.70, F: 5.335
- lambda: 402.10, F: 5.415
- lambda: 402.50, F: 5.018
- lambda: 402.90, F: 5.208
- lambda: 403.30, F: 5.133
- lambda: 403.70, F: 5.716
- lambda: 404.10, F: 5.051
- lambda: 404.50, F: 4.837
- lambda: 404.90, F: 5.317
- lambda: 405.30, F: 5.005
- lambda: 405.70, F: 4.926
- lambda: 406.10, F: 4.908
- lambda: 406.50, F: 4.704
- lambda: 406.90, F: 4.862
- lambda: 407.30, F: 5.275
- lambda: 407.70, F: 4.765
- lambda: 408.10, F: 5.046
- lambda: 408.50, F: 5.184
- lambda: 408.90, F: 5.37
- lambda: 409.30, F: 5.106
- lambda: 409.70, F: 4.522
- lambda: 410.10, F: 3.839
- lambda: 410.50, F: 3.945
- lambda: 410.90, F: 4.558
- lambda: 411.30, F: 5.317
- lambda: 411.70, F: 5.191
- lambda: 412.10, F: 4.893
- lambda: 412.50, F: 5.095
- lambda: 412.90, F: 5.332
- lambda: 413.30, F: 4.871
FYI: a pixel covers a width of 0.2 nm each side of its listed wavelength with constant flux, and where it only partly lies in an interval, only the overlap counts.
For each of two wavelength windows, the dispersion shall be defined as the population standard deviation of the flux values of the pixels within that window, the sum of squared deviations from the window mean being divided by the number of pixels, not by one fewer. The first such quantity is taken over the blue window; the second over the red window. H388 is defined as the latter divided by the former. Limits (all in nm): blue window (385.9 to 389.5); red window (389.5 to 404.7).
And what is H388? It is 3.0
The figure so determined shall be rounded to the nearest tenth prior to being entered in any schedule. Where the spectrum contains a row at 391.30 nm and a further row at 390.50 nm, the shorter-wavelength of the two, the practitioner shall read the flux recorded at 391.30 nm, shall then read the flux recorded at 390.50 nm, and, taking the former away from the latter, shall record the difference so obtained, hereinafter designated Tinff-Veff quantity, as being -0.7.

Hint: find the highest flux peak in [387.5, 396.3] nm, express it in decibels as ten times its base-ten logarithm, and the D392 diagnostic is 6.4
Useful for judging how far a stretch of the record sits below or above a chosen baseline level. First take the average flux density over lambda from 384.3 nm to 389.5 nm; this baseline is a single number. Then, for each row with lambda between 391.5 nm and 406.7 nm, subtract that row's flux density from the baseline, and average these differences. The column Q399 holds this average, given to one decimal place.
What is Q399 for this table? -1.0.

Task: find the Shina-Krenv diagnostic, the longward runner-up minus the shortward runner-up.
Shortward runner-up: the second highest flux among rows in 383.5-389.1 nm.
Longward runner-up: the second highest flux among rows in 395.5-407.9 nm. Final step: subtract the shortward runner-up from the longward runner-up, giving 2.0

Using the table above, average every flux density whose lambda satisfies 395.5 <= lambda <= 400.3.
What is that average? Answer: 3.8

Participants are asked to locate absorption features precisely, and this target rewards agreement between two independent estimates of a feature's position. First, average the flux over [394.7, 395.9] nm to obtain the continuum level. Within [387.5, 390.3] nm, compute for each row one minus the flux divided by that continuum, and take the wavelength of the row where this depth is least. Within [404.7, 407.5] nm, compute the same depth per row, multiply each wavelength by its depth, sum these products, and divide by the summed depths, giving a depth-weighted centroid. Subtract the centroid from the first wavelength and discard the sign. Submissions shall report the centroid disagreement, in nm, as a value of 16.37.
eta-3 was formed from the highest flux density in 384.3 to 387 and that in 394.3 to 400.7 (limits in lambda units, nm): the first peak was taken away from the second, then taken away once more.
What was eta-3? -2.2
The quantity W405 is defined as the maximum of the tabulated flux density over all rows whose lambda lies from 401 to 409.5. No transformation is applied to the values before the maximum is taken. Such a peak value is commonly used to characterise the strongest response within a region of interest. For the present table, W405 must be 5.716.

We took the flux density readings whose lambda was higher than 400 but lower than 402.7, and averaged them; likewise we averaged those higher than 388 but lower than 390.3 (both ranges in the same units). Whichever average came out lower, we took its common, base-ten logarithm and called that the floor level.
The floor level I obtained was 0.51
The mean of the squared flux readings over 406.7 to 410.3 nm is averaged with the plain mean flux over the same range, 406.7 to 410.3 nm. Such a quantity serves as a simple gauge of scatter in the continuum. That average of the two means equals 14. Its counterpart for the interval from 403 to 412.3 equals 15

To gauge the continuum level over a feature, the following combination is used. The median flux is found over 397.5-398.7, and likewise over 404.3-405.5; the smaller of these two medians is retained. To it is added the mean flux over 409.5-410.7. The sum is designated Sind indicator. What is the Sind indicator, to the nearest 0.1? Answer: 8.5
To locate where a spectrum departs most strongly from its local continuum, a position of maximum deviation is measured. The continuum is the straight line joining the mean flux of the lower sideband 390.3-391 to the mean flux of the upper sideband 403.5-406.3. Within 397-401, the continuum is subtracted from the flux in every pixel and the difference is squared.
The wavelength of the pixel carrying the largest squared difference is 397.30 nm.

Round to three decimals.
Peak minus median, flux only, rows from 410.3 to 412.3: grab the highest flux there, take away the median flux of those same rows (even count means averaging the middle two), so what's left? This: 0.424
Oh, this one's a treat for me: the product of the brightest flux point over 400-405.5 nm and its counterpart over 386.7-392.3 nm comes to 24.7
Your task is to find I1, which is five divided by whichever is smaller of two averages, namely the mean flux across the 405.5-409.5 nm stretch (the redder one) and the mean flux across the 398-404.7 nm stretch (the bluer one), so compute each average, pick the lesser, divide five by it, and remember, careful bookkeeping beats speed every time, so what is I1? 1.00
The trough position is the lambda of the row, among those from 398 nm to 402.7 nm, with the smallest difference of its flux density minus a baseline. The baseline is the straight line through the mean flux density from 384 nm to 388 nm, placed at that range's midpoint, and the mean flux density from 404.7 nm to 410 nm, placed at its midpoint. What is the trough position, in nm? 399.70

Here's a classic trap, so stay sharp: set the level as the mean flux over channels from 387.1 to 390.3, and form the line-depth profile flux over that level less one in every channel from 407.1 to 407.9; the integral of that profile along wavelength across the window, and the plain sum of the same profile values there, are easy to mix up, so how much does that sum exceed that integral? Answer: 0.61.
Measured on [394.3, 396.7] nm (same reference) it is 0.17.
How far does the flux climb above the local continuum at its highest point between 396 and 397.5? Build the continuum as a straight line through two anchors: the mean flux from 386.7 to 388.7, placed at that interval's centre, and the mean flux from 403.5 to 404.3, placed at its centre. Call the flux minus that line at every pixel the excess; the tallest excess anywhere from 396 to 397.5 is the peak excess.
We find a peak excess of -1.4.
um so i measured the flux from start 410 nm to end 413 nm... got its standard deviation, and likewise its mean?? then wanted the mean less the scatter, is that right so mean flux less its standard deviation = 4.2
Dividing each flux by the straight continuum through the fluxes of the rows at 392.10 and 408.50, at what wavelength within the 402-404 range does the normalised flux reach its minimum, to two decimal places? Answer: 402.50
